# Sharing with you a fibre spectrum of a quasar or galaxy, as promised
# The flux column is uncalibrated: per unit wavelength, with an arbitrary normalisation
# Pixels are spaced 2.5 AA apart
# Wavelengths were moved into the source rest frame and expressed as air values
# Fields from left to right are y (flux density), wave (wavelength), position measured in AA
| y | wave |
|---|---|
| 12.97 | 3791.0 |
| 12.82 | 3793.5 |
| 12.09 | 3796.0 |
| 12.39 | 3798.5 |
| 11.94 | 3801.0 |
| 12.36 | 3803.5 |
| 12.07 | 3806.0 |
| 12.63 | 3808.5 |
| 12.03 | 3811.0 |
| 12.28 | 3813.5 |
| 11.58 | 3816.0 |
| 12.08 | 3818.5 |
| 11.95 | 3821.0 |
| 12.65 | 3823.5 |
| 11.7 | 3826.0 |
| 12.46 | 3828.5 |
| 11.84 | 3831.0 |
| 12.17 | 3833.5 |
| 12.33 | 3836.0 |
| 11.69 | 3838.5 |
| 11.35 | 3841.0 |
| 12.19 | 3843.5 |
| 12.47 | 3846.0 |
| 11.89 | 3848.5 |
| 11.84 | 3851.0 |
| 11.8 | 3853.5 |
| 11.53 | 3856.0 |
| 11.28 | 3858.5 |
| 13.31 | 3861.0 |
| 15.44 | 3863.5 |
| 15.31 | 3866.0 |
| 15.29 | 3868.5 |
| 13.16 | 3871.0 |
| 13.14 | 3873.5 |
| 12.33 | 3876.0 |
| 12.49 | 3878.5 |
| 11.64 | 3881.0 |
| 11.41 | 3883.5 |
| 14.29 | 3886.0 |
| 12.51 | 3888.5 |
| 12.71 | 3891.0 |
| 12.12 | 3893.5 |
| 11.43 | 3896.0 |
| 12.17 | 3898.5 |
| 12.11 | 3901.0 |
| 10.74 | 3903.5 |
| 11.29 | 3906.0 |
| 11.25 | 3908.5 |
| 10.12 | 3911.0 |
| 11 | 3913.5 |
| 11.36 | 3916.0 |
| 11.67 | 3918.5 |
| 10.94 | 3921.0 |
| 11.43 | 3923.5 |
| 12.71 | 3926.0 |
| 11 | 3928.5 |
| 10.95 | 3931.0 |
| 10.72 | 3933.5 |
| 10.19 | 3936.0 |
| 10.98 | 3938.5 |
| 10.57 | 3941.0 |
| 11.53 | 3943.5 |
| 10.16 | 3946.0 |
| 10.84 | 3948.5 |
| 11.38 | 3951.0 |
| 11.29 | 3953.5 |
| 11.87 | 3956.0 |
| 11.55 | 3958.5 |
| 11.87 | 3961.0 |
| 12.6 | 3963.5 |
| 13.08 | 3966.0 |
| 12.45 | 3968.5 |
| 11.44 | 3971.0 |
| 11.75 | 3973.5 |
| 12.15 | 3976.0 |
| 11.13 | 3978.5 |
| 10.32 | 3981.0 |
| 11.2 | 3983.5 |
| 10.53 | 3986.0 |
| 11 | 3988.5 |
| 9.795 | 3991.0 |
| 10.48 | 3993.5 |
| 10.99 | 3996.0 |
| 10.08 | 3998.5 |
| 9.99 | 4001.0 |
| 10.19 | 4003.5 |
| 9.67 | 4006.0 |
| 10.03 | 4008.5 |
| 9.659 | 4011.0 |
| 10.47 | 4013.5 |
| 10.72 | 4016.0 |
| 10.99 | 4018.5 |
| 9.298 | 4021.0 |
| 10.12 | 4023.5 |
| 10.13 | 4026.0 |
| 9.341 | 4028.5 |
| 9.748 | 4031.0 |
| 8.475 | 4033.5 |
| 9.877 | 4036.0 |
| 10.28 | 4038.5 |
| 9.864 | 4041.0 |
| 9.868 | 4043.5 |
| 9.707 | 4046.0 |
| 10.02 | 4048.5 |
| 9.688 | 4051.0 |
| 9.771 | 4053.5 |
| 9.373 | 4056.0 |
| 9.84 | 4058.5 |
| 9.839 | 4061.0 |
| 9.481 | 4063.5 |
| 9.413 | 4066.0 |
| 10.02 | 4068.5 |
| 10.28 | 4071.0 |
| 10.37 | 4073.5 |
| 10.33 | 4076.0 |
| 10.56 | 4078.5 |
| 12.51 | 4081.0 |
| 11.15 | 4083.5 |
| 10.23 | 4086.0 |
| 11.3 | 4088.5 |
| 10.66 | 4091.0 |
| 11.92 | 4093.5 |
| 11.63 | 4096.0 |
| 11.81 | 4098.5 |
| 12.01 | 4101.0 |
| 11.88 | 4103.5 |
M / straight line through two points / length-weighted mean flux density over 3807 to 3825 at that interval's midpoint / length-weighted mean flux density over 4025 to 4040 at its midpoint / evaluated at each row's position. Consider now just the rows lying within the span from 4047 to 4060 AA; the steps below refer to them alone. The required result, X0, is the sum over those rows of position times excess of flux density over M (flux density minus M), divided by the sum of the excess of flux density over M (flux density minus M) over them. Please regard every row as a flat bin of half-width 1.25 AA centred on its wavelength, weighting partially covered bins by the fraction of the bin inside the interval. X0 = 4052.9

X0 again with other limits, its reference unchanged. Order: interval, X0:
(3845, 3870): 3864.4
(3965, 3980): 3971.1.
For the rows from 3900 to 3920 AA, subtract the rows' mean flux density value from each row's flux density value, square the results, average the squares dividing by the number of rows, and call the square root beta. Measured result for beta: 0.56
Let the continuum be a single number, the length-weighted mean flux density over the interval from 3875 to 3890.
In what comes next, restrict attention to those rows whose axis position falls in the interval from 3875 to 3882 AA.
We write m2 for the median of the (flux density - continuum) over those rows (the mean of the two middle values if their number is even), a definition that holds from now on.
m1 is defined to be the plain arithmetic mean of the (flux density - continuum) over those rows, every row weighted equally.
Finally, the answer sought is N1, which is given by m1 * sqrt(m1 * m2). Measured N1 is -0.1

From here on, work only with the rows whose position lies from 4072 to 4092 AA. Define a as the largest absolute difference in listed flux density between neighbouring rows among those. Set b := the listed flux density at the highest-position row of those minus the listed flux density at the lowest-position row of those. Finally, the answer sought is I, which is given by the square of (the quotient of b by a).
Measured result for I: 0.0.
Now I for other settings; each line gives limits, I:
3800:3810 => 1.5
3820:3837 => 0.2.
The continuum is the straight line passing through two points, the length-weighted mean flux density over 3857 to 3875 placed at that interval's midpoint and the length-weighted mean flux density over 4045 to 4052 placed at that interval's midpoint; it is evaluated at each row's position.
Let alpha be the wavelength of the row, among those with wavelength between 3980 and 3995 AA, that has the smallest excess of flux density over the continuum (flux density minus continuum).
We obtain 3991.0 AA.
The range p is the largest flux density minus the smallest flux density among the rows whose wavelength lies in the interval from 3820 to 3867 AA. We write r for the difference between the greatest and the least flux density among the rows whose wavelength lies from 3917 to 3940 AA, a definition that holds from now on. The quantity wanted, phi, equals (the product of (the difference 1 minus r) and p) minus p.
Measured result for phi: -10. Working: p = 4.2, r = 2.5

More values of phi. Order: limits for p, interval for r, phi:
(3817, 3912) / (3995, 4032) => -9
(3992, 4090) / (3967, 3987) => -9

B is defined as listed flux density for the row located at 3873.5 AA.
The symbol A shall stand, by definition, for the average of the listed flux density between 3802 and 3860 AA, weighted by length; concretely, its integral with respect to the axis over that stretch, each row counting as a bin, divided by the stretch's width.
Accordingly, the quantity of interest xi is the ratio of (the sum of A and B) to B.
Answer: 1.91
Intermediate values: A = 12.0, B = 13.14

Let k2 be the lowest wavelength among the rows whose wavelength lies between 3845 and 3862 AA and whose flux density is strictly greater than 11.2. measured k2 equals 3846.0 AA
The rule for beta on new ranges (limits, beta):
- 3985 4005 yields 0.42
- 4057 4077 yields 0.35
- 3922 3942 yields 0.71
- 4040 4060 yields 0.18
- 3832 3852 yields 0.34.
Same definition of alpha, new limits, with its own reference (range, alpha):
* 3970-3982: 3981.0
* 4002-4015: 4006.0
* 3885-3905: 3903.5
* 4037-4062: 4056.0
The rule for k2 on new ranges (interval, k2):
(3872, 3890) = 3873.5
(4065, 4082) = 4081.0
